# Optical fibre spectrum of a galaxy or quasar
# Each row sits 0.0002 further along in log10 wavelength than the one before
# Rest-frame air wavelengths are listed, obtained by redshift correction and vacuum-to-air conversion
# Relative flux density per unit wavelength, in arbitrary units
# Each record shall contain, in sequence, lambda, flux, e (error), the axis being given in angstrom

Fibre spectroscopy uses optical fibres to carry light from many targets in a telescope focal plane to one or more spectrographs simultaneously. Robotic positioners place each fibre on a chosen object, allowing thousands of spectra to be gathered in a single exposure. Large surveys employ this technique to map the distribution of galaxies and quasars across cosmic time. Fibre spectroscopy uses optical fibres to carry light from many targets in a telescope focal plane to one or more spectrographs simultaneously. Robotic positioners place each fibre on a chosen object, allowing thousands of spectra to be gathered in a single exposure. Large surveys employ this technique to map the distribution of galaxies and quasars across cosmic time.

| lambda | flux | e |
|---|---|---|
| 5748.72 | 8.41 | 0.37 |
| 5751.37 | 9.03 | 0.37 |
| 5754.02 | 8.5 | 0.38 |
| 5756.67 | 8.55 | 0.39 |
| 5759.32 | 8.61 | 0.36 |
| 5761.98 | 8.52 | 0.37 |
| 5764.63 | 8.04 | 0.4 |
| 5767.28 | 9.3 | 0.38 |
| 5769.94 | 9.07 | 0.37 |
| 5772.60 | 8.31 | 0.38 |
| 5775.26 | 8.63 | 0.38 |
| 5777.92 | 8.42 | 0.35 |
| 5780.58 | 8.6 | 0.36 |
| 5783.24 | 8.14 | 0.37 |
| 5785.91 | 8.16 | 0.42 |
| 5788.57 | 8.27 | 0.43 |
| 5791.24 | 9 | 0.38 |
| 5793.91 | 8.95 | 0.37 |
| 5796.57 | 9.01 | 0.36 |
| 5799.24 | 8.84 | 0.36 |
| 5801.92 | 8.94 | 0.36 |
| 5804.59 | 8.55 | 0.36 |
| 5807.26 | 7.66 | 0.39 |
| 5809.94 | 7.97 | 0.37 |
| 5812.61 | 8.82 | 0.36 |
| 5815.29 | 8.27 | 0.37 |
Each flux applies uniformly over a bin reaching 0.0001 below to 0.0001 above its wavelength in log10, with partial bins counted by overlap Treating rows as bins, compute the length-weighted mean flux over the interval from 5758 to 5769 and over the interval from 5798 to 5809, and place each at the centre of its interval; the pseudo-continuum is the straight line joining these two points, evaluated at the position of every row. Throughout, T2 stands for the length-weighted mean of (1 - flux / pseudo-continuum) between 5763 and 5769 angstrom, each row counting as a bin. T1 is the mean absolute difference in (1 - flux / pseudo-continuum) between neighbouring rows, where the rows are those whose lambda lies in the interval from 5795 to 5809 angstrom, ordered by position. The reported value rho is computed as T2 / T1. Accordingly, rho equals -0.2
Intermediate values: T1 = 0.045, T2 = -0.008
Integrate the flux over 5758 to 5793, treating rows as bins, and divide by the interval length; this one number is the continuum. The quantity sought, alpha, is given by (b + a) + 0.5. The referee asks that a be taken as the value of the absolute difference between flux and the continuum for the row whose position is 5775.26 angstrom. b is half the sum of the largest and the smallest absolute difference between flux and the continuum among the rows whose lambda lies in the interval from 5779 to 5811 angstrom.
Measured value 1.03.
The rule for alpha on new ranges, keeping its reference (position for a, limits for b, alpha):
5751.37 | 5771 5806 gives 1.22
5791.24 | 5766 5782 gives 1.36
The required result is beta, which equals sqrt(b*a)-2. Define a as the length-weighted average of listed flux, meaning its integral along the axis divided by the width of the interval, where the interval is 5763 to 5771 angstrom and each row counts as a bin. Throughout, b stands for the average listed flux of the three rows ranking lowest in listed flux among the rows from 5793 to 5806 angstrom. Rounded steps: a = 8.79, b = 8.78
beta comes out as 6.78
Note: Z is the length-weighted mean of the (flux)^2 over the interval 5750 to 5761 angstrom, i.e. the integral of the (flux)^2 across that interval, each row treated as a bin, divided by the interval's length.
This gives 75.1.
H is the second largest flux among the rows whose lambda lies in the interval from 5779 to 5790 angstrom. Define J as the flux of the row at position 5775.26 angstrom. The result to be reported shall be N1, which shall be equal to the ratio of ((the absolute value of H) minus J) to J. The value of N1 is -0.042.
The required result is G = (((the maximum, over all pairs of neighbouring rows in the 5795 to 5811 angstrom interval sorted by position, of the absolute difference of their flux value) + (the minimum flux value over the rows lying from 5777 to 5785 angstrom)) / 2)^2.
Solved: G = 20.4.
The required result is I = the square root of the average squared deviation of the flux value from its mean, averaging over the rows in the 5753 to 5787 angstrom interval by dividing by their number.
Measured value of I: 0.34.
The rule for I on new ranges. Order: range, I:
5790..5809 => 0.45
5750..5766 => 0.29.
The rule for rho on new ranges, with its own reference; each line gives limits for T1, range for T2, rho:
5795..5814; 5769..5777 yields -0.1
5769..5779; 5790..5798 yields -1.1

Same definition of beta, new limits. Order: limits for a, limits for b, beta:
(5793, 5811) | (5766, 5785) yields 6.42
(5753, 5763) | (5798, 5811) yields 6.30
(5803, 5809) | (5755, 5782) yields 6.19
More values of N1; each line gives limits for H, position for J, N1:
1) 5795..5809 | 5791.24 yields -0.007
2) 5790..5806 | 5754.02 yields 0.059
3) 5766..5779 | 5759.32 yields 0.053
